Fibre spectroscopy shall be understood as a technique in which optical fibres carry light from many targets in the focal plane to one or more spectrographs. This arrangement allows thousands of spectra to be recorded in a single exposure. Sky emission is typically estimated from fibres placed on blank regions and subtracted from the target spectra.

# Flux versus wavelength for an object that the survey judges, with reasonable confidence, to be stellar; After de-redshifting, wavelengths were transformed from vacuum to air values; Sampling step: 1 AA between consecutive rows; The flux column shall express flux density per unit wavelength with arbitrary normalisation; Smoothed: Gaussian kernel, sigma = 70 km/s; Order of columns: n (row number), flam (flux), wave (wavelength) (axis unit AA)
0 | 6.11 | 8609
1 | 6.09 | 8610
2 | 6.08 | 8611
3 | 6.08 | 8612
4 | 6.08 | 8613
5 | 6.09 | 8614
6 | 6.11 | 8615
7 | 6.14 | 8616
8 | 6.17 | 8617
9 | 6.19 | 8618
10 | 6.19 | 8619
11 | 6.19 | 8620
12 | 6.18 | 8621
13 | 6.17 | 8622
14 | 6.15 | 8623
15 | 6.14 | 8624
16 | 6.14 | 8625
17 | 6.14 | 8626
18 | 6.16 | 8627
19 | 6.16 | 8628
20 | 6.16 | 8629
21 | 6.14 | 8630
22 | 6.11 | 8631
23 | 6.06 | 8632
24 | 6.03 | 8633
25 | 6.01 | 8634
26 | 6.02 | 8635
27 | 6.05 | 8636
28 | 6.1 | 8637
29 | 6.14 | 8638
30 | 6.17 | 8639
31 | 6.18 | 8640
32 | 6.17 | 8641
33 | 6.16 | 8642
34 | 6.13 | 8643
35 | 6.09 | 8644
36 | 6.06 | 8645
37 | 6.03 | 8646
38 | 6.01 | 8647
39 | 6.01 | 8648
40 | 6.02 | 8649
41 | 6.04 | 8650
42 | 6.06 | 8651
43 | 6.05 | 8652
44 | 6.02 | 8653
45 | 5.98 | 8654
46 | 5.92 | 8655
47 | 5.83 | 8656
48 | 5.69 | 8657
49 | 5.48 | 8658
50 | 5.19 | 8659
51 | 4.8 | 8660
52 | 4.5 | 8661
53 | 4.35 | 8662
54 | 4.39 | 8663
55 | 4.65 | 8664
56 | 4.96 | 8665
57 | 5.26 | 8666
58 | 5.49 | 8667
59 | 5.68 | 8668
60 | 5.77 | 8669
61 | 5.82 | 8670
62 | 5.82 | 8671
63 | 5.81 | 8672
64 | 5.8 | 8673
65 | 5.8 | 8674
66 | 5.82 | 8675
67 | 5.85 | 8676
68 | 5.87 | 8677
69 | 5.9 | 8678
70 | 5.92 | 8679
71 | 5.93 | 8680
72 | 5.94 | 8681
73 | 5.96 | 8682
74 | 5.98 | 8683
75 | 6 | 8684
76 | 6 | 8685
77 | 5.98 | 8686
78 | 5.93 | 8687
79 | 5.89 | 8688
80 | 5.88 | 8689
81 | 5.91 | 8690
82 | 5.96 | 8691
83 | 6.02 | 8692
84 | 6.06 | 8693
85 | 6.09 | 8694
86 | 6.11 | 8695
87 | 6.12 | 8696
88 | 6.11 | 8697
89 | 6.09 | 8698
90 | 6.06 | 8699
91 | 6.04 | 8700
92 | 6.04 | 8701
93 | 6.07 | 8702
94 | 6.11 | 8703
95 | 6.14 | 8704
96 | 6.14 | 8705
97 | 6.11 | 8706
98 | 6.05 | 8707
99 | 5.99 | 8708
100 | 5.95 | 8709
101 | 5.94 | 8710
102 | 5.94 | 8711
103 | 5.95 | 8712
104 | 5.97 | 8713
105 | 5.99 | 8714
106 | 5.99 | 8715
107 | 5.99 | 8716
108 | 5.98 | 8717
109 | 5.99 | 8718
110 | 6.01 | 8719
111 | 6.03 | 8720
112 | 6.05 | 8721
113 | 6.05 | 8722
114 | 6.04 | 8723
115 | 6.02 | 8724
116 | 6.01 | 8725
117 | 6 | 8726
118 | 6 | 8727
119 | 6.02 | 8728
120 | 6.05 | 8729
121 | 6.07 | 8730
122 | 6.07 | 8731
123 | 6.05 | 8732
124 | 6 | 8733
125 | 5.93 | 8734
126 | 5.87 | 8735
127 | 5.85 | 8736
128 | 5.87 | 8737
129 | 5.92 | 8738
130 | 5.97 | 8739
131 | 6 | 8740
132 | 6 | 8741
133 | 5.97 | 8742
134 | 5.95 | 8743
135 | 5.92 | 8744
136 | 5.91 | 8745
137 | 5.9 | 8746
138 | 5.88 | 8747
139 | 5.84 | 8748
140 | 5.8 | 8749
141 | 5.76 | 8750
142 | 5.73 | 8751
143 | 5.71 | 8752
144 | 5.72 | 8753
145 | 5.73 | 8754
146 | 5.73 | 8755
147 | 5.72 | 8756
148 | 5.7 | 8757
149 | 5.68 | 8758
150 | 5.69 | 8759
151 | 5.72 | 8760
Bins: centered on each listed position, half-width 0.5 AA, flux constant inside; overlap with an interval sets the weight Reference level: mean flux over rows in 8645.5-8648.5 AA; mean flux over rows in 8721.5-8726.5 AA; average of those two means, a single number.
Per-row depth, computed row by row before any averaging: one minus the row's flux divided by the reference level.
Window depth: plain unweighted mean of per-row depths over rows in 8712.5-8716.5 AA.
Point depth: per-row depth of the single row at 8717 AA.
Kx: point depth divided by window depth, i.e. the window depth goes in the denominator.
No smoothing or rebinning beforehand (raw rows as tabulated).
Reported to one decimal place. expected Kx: 1.1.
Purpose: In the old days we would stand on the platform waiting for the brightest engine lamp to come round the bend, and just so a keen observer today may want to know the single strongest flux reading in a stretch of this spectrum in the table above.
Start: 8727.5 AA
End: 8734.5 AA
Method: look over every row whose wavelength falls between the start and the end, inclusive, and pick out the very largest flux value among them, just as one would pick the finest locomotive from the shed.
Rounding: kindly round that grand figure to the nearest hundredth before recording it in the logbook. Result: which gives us 6.07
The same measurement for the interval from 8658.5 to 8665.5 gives 5.19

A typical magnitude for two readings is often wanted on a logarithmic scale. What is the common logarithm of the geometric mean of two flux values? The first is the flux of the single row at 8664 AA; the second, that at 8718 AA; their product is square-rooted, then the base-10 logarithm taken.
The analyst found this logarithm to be 0.722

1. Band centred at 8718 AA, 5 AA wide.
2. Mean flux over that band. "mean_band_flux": 6.00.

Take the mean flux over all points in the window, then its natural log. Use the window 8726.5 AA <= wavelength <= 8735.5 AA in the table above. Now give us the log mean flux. 1.79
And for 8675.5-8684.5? 1.78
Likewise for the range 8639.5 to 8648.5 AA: 1.81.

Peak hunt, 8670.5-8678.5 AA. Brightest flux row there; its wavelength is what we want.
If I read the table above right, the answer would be 8678 AA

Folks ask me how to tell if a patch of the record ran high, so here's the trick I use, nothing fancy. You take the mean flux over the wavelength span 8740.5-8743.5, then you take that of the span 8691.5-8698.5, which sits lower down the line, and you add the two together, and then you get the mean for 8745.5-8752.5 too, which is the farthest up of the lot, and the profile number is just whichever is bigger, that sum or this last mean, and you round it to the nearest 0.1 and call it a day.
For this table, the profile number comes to 12.1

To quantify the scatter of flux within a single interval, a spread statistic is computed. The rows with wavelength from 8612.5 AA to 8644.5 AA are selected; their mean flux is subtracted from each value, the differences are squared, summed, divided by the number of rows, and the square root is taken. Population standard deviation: 0.05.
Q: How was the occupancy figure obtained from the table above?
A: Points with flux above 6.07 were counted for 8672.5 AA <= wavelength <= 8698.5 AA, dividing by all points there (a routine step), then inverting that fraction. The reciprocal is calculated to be 5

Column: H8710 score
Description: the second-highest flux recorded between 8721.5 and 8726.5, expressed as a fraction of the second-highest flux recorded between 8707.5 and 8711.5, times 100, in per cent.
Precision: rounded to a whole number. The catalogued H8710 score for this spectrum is 102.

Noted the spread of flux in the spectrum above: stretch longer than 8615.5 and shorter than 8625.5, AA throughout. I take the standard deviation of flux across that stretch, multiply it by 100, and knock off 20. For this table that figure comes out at -18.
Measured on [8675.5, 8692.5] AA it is -15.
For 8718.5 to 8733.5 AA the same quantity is -18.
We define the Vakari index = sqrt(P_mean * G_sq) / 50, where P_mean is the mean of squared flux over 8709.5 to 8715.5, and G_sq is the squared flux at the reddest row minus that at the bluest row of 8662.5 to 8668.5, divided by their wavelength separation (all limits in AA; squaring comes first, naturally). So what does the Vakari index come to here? 0.19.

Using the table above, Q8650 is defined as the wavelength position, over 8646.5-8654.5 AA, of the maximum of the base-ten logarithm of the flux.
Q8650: 8651 AA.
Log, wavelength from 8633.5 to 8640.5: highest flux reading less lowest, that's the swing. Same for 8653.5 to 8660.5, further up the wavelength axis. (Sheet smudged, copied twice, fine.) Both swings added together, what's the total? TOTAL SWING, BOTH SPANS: 1.35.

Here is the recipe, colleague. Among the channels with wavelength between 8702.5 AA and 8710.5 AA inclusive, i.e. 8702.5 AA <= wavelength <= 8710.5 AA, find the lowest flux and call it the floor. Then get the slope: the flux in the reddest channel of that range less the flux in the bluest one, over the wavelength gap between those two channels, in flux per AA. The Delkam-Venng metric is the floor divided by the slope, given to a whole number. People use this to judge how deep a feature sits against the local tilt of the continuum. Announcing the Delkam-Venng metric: -245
